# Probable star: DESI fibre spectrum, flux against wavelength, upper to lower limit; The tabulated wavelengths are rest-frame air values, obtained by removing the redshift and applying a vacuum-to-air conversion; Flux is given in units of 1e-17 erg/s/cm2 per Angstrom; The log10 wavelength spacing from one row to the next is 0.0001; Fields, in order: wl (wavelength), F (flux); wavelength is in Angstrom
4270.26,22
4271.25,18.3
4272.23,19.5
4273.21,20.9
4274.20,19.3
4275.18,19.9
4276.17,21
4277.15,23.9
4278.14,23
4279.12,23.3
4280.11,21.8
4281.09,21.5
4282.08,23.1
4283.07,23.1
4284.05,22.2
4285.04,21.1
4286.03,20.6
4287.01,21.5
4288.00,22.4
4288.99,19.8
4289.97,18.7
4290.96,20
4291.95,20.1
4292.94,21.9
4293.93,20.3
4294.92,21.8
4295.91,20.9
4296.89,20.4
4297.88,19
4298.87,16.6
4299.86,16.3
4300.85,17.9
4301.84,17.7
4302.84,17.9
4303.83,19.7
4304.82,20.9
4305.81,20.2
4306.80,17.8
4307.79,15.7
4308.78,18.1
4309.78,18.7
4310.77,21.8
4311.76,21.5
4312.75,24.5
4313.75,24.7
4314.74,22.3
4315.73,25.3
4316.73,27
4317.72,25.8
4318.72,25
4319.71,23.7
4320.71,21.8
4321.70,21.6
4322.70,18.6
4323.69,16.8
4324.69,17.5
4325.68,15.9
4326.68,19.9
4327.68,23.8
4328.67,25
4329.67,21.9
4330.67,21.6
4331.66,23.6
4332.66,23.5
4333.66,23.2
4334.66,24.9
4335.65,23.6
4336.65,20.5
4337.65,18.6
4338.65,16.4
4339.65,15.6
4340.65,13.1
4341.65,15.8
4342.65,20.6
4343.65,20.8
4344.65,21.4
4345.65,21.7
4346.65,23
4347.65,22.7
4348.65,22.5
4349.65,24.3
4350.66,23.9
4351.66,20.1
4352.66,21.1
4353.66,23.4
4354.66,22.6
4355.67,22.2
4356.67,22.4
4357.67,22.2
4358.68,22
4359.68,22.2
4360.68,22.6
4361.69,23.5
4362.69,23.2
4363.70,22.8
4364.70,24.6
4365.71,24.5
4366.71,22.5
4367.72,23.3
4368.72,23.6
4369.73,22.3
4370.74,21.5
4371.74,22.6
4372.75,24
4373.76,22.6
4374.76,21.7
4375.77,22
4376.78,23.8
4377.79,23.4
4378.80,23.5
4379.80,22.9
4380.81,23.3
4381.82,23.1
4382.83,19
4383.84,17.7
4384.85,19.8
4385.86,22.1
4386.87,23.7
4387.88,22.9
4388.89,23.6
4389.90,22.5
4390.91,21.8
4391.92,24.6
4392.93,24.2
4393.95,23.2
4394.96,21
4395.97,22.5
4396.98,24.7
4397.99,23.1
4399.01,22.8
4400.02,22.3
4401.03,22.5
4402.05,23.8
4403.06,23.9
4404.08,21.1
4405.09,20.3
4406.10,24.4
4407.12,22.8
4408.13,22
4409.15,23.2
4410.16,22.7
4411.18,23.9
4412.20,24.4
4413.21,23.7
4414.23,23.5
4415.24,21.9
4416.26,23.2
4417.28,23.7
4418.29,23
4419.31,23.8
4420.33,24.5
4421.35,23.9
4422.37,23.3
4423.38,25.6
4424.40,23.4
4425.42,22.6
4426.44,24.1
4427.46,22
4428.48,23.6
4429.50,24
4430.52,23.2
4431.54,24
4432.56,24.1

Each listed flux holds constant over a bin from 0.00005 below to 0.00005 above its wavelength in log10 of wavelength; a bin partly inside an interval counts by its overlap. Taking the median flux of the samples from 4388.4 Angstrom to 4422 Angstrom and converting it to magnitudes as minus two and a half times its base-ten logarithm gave -3.41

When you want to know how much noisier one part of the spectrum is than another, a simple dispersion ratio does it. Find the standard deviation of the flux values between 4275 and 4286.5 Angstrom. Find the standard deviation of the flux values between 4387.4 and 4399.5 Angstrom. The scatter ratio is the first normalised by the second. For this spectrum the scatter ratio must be 1.1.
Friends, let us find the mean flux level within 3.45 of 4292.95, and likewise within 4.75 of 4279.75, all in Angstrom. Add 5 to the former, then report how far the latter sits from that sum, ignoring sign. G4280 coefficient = 3.2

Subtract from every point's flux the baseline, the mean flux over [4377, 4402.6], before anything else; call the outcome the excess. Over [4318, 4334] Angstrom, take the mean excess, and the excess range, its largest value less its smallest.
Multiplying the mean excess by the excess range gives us -10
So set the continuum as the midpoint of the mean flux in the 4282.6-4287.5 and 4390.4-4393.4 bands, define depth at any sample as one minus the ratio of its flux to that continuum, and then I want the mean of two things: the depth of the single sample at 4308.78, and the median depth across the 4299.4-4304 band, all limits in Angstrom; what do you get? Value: 0.20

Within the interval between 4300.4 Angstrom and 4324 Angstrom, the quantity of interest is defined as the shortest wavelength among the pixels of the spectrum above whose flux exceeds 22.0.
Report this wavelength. 4312.75 Angstrom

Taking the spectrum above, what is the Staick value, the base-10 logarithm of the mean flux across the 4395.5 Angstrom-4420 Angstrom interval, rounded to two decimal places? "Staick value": 1.36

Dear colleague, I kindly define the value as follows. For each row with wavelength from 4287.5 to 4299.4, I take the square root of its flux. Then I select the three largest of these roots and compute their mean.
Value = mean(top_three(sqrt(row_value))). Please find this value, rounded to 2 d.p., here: 4.69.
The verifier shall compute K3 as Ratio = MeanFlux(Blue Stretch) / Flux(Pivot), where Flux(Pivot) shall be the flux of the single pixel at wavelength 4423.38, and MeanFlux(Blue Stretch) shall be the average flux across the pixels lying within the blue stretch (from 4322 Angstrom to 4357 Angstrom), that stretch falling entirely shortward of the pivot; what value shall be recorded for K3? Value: 0.82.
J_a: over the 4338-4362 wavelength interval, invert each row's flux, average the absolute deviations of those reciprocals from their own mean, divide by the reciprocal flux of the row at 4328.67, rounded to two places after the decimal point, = 0.15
